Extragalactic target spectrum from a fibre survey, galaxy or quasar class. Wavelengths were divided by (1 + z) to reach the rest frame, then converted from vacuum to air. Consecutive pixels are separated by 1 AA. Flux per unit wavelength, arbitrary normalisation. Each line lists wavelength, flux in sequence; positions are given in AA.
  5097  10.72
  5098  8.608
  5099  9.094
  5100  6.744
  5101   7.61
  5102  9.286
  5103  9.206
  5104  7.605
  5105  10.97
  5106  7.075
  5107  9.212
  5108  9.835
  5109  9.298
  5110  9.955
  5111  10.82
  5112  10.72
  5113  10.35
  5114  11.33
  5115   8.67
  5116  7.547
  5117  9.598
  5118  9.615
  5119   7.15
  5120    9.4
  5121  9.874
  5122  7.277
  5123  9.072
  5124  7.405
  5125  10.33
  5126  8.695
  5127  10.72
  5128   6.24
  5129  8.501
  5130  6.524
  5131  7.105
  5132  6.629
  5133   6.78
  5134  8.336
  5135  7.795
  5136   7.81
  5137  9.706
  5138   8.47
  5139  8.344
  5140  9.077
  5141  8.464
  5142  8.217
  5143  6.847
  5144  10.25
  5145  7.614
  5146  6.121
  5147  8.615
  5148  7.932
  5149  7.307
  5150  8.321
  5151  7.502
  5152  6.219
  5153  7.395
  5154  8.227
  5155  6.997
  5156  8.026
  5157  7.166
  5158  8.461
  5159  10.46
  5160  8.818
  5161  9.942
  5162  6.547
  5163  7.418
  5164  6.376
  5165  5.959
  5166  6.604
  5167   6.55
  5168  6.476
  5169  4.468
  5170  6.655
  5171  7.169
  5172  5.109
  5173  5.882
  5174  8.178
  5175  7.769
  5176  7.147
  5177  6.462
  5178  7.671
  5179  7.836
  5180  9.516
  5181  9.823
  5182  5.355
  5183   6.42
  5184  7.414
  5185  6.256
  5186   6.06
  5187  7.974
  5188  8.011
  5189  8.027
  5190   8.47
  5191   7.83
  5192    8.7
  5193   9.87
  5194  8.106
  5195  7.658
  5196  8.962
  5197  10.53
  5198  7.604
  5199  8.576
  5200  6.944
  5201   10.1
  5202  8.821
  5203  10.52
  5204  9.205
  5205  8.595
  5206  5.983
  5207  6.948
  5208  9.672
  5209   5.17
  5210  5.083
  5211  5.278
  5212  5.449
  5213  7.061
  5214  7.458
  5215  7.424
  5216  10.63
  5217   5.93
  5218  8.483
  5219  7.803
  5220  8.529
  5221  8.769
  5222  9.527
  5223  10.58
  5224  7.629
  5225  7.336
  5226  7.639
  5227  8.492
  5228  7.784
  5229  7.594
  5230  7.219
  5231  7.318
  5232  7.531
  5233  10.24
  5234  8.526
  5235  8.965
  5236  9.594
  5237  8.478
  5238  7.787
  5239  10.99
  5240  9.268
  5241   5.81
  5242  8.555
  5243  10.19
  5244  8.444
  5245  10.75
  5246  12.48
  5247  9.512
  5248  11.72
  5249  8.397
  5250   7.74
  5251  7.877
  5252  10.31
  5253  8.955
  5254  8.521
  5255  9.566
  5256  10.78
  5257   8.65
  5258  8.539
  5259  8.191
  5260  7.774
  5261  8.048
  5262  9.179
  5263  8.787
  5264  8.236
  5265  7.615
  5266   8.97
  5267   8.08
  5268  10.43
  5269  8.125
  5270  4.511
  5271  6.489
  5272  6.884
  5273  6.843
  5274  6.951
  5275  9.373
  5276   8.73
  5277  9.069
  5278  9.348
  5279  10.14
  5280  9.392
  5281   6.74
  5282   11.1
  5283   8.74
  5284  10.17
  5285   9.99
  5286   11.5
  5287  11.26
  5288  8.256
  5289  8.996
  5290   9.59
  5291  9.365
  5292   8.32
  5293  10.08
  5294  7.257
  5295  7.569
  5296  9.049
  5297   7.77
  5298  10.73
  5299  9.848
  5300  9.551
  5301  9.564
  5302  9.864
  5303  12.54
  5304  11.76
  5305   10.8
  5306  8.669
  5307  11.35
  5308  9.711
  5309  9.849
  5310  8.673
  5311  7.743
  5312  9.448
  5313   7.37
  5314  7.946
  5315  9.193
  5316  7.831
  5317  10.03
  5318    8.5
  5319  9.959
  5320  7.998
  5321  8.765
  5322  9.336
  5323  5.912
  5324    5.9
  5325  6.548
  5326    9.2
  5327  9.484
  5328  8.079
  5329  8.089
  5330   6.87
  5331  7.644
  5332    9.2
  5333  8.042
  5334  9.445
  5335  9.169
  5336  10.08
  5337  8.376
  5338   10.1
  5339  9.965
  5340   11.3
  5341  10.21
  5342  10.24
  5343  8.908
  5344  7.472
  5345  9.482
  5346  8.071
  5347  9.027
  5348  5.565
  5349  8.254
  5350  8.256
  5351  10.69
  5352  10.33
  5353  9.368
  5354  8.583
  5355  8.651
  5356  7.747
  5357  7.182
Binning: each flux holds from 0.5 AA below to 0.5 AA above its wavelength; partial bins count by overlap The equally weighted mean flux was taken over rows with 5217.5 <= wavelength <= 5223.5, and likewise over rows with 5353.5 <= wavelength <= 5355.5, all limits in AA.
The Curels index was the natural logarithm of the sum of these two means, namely 2.87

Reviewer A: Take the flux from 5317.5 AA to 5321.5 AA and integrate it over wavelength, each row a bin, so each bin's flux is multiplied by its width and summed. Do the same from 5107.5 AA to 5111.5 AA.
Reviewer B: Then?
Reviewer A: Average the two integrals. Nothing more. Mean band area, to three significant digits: 37.6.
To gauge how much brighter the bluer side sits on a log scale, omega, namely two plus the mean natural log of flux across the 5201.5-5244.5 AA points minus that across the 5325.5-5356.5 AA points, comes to 1.90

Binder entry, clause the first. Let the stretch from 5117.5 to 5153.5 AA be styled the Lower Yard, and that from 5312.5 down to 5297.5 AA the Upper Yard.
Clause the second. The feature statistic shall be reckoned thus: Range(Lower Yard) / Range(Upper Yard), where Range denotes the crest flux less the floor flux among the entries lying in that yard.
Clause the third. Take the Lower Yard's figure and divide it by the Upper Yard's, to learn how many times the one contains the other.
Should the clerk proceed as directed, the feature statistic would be 1.0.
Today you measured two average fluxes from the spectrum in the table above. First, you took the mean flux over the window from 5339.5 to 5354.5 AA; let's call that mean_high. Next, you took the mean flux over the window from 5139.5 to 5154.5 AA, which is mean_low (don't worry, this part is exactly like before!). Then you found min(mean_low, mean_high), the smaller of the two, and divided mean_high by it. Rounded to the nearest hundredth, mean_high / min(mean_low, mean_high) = 1.15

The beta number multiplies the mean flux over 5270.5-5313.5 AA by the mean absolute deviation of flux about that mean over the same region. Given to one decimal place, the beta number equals 10.7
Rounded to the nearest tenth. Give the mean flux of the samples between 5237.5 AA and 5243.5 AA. 8.8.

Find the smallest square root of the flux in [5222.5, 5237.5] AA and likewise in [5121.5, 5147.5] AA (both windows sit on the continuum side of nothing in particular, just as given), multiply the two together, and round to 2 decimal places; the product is 6.65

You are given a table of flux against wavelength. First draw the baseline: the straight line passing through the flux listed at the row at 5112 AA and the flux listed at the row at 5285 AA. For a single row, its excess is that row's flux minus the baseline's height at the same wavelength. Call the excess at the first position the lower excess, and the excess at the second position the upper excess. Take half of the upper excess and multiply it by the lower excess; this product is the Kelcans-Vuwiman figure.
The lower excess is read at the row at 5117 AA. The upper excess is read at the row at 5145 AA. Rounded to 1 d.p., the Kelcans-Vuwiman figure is 1.6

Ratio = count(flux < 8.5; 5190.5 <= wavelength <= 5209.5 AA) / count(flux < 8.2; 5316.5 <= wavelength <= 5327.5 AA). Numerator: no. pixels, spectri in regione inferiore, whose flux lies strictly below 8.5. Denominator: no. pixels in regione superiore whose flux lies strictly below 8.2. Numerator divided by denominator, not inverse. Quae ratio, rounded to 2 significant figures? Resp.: 2.0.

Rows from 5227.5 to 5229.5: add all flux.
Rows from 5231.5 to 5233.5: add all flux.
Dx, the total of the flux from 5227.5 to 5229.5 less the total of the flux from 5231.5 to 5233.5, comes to -2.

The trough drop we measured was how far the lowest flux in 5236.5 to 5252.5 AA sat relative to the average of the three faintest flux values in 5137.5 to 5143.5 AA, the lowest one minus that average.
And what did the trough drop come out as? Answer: -2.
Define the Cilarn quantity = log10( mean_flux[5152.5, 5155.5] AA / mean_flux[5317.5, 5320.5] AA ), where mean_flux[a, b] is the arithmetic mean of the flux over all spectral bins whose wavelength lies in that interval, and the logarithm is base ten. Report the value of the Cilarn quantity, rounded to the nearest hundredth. -0.07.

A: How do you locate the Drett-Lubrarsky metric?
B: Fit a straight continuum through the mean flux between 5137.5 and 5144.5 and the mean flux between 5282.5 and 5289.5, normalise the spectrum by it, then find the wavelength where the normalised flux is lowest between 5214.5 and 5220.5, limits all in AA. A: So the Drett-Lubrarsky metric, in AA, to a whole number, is 5217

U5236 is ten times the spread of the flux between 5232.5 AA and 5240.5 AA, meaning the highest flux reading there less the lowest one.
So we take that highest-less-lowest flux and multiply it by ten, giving 32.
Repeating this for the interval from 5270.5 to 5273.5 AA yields 4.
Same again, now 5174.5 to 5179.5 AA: 14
